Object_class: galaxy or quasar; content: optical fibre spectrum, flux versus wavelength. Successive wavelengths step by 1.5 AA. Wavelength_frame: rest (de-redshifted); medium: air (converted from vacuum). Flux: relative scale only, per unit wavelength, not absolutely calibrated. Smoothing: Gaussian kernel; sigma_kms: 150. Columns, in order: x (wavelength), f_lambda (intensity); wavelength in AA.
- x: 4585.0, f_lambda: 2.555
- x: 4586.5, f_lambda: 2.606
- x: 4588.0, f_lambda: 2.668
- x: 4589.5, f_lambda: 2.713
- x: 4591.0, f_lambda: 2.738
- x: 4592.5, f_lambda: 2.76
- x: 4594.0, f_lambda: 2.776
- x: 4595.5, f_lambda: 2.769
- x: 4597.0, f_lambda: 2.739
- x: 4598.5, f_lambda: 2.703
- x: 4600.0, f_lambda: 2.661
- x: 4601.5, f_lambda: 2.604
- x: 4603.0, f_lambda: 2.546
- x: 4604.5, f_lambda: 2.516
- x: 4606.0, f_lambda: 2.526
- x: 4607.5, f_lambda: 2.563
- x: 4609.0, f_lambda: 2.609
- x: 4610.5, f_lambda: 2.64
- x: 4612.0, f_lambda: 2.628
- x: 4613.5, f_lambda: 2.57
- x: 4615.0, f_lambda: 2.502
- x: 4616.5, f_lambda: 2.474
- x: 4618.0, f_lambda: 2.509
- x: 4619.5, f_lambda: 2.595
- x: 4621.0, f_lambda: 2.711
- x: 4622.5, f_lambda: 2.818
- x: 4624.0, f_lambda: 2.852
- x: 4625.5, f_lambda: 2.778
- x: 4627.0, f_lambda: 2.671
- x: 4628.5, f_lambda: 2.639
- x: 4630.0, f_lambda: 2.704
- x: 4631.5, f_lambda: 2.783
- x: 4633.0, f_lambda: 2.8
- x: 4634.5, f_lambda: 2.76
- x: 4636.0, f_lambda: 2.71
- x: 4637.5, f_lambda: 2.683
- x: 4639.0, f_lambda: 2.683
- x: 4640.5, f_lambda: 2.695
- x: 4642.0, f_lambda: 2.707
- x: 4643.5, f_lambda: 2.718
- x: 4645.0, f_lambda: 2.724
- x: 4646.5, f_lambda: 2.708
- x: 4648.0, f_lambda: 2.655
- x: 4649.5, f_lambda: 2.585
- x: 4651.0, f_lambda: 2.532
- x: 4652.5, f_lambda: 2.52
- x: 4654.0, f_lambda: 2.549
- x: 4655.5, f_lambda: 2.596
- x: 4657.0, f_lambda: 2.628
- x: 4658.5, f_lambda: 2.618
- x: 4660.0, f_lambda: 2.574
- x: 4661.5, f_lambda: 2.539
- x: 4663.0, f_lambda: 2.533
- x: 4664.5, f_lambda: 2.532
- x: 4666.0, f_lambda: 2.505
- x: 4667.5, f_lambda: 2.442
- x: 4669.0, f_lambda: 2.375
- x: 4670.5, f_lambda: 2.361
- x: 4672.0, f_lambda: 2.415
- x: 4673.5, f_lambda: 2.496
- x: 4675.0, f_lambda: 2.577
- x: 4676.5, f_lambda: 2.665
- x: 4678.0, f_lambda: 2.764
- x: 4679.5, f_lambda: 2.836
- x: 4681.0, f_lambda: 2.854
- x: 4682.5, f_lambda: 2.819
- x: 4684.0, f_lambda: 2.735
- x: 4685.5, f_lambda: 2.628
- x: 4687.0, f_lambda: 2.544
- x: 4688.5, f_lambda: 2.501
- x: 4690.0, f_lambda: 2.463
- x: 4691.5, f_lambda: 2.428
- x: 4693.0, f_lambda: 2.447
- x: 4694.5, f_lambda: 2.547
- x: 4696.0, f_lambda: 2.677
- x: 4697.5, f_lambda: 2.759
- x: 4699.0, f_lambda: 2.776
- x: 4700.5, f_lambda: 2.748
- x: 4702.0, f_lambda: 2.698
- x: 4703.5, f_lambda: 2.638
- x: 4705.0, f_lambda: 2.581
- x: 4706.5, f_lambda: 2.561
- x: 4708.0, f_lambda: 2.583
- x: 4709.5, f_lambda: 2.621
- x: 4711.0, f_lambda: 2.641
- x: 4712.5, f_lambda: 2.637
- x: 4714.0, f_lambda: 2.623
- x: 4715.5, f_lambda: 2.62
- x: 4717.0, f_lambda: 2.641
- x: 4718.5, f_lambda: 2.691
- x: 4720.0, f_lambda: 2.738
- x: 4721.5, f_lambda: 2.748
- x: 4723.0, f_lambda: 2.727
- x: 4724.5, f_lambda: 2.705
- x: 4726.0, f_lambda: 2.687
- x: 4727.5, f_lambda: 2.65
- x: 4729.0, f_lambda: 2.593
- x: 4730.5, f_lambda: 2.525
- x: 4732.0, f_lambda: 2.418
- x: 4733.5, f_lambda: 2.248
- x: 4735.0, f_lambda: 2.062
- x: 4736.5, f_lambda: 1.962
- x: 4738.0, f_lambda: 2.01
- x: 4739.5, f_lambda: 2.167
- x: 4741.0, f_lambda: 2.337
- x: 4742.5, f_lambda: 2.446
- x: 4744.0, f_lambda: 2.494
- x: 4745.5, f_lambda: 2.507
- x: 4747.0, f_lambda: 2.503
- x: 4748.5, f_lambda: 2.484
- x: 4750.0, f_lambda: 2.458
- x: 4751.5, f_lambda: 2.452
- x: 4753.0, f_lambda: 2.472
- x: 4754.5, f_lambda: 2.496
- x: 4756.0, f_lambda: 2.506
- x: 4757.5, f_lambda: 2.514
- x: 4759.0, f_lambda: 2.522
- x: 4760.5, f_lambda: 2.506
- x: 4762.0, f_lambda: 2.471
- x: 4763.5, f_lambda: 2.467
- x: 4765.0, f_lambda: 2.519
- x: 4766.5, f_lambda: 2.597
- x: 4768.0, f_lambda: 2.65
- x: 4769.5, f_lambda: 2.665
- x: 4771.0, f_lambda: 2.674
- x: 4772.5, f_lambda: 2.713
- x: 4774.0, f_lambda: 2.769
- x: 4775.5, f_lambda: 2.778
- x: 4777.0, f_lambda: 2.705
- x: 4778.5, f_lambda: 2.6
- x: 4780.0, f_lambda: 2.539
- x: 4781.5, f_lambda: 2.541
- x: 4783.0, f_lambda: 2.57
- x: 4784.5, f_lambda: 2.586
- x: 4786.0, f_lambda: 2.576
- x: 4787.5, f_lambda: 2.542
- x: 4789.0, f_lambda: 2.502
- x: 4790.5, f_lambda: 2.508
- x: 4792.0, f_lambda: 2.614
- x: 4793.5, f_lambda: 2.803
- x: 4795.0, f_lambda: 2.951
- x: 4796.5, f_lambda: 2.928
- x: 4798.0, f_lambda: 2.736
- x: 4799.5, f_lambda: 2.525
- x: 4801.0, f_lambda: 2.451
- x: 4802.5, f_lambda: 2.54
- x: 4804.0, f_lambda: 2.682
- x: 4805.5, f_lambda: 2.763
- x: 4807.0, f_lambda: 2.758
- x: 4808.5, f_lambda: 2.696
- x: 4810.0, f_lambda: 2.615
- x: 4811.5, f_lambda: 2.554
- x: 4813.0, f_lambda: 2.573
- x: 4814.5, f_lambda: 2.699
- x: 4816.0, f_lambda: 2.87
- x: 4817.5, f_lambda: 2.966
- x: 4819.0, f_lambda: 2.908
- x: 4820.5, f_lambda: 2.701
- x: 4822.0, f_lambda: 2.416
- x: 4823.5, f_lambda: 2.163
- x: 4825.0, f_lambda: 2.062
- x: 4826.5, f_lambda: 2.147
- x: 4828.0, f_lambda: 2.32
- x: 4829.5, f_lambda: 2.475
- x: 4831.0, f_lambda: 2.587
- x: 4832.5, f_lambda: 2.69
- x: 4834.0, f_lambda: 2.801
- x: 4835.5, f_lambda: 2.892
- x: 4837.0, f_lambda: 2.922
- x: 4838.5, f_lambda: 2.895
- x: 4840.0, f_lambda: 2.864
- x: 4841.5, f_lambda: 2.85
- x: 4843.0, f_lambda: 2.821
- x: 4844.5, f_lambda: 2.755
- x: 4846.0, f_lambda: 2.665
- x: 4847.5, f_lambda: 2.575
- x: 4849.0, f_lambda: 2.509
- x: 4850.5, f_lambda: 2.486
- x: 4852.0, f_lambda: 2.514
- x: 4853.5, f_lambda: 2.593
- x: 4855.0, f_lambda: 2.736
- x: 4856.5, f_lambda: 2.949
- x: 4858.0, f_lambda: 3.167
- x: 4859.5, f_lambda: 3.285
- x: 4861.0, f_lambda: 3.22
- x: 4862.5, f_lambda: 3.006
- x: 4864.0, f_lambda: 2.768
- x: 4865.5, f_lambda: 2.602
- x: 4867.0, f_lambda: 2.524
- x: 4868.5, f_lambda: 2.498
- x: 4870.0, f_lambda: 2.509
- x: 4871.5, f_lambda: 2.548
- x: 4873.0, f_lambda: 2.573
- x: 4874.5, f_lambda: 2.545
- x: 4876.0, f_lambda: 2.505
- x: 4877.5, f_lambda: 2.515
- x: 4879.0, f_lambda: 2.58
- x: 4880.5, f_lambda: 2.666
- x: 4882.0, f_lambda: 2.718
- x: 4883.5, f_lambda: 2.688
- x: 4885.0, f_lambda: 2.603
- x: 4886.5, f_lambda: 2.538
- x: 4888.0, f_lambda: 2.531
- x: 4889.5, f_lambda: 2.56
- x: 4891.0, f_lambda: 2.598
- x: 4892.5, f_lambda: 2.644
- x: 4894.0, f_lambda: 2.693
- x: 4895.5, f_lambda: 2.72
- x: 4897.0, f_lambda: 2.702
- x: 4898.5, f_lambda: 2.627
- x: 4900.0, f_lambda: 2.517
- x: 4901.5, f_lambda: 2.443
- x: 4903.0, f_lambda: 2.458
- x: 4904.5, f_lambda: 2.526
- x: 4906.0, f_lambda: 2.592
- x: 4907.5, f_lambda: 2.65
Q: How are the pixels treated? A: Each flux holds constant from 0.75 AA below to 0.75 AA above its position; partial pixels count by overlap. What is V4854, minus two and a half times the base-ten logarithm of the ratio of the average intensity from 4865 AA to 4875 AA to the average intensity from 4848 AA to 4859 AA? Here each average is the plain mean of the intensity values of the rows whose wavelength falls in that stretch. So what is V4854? 0.07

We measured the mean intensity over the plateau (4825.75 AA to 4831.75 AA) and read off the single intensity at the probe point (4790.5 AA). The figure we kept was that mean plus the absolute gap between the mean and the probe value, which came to 2.51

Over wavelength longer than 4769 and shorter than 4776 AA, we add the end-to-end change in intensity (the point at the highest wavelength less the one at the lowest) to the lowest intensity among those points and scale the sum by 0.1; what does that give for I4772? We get 0.278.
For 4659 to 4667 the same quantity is 0.244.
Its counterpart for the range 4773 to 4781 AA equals 0.231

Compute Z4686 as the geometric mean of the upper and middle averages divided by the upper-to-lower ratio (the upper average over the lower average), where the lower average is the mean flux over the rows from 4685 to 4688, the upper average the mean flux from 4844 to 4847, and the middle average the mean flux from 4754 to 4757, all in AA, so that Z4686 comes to 2.48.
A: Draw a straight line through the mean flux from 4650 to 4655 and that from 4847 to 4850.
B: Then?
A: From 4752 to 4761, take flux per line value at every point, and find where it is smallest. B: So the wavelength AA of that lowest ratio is 4753.0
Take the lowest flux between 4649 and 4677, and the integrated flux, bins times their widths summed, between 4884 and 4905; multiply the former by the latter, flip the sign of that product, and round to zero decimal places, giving -128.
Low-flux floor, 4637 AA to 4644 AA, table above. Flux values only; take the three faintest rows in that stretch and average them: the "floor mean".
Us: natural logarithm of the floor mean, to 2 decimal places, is 0.99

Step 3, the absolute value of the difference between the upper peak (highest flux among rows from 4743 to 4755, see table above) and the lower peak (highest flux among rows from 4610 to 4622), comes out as 0.20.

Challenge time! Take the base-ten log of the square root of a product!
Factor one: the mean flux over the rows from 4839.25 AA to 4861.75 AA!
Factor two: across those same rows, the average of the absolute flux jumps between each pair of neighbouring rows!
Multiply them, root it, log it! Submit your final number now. -0.30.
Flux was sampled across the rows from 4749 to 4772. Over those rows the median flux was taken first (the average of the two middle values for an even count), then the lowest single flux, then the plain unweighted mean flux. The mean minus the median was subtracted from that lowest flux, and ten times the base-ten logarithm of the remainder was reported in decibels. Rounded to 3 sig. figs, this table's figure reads 3.85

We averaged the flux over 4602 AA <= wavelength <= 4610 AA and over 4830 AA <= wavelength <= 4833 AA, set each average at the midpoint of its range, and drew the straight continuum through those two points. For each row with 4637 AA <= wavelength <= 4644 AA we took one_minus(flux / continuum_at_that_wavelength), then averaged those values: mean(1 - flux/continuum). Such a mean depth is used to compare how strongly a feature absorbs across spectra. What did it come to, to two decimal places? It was -0.05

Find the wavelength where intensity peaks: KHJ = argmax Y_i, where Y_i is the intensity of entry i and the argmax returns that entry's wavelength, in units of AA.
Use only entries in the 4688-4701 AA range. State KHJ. 4699.0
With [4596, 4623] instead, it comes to 4622.5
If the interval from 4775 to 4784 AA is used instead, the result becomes 4775.5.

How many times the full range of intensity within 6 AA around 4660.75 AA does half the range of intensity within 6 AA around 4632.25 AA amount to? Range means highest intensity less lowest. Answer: 0.56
